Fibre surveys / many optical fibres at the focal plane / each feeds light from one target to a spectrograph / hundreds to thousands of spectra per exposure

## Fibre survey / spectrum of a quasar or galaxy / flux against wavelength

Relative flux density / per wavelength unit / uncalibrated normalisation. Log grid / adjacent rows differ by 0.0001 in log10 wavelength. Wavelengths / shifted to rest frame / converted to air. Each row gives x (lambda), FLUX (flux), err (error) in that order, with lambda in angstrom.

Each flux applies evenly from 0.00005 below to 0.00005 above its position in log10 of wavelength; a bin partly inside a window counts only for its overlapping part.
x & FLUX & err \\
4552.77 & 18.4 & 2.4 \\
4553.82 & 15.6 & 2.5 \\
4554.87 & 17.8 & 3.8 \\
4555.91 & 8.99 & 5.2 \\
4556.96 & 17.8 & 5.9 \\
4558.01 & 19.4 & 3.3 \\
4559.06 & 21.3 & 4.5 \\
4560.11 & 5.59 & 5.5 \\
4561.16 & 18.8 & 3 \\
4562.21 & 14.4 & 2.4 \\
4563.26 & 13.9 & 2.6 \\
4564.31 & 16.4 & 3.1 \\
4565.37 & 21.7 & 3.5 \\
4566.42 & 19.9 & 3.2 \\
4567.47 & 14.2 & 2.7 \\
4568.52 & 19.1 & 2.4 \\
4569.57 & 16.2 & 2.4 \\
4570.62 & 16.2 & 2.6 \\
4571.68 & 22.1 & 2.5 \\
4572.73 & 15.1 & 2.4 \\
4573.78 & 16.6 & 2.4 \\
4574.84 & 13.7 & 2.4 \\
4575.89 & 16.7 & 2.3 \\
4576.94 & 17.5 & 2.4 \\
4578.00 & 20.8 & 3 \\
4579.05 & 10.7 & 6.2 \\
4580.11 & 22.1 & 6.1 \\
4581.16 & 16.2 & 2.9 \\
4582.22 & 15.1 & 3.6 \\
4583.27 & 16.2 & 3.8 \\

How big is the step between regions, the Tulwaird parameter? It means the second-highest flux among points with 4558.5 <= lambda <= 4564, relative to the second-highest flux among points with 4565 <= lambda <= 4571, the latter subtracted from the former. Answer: -1.1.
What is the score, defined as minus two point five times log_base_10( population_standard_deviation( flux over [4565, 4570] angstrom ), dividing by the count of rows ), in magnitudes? -1.1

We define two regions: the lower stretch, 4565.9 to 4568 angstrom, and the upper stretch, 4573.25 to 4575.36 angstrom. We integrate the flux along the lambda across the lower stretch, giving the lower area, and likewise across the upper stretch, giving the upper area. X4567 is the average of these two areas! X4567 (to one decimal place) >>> 33.9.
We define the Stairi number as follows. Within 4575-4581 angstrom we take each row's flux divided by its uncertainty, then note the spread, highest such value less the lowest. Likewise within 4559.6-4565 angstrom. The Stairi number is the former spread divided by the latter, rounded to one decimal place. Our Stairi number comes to 1.1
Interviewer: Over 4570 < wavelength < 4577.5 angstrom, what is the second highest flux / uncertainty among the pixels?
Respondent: 7.3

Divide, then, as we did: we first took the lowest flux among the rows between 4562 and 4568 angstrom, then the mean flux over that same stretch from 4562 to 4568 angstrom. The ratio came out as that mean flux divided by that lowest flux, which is 1.21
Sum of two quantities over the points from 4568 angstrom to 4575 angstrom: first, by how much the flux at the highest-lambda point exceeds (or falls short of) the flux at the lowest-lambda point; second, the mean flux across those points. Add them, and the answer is 12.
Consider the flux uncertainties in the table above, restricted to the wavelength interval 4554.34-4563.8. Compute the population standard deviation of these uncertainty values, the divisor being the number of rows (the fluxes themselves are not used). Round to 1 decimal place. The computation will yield 1.2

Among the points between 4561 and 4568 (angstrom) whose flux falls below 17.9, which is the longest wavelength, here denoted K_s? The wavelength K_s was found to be 4567.47 angstrom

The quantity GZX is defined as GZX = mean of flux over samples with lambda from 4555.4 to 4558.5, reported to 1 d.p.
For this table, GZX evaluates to 15.4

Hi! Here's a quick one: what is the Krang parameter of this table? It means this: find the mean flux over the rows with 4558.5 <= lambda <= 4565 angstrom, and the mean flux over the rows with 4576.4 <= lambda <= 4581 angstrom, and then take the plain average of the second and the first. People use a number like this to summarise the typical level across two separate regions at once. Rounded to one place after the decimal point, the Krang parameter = 16.4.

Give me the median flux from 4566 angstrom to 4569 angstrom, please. 19.1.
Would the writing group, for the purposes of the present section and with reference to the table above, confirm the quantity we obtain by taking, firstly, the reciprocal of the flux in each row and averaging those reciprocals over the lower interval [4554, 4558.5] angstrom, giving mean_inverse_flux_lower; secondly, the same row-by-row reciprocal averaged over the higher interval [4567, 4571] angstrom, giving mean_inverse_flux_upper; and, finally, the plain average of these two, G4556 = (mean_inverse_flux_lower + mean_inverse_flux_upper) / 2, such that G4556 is 0.065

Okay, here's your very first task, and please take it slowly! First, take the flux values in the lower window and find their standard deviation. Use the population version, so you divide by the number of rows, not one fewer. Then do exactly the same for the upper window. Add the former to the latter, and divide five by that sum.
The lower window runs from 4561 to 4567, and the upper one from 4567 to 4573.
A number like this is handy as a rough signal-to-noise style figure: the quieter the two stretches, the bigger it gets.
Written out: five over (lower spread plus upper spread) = 0.90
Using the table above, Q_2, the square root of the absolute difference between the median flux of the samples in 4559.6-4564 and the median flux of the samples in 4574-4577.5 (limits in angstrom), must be 1.60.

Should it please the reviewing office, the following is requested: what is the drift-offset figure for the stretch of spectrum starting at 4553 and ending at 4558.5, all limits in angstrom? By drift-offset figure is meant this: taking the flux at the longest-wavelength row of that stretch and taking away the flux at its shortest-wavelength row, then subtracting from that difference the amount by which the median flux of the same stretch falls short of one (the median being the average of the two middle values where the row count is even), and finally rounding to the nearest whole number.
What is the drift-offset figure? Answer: 21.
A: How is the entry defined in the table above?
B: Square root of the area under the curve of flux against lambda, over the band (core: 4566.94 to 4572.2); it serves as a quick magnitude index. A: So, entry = 9.61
